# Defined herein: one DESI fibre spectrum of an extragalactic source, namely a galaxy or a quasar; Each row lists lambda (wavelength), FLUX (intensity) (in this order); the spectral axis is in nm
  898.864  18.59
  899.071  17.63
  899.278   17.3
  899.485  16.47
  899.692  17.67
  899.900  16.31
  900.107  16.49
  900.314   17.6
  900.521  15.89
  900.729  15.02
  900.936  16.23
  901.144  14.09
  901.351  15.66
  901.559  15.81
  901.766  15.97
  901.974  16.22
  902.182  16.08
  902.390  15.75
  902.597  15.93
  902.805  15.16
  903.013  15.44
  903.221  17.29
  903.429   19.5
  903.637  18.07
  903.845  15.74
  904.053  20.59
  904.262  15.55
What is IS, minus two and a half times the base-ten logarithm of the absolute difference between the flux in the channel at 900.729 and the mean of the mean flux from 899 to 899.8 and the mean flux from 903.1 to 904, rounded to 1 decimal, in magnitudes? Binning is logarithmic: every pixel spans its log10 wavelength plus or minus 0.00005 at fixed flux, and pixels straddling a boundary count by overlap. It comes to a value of -1.0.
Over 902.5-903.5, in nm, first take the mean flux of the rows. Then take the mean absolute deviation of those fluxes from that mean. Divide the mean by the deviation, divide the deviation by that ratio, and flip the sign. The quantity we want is -0.12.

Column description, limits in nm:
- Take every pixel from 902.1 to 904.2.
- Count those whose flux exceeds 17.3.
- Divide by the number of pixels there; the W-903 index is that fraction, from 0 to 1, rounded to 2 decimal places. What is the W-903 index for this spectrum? 0.30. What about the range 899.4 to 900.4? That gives 0.40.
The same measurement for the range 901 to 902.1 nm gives 0.00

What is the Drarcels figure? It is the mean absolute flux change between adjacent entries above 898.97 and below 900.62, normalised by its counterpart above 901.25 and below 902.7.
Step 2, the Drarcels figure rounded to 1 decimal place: 4.8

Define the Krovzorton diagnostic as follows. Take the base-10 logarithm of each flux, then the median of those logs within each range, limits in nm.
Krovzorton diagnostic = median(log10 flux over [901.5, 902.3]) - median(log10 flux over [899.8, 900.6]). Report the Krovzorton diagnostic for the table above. -0.01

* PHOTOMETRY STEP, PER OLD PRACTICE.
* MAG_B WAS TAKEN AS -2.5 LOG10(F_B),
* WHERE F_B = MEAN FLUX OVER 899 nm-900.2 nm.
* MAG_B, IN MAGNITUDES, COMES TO -3.07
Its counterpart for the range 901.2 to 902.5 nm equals -3.00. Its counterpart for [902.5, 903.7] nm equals -3.07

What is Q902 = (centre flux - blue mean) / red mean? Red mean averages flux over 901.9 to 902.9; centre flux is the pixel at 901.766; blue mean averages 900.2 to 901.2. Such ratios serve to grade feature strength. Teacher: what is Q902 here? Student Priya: 0.01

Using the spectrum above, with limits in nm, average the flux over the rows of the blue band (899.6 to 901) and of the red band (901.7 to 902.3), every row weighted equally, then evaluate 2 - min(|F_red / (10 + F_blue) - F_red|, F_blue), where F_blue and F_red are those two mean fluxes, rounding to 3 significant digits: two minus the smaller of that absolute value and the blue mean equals -13.5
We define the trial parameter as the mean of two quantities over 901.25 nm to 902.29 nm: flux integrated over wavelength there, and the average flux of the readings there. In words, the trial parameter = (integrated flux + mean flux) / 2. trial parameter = 16.3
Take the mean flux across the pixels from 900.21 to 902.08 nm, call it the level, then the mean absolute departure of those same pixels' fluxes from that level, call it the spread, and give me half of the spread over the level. 0.019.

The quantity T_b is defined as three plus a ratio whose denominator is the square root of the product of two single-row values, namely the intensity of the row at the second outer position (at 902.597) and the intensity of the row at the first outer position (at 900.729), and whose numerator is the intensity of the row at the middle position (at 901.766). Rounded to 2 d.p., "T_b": 4.03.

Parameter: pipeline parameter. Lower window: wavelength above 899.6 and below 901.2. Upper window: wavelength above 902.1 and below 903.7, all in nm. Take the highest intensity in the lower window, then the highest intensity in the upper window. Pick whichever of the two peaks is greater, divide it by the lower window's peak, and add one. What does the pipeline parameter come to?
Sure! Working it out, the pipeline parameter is 2.10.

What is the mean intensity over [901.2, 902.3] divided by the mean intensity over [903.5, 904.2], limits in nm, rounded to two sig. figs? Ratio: 0.88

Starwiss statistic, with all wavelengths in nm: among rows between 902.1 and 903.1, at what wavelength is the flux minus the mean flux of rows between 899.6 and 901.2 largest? 902.182 nm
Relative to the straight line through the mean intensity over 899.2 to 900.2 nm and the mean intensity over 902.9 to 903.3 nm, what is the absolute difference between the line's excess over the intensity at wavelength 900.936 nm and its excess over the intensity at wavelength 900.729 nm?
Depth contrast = 1.24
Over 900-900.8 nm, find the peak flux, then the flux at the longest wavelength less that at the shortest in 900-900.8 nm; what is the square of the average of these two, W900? 65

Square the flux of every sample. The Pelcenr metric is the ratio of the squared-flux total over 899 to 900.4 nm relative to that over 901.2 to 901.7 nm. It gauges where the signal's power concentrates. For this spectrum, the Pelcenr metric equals 4.12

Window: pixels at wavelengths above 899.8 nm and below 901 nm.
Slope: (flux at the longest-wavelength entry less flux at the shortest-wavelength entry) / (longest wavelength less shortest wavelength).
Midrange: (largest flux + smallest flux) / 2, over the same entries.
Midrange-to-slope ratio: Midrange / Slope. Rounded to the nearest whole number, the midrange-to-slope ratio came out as -211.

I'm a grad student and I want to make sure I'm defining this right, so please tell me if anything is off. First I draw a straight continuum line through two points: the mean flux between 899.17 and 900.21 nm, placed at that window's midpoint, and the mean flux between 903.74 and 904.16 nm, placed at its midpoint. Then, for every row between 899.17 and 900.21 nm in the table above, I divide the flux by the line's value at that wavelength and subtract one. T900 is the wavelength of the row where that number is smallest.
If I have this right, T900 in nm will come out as 899.900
